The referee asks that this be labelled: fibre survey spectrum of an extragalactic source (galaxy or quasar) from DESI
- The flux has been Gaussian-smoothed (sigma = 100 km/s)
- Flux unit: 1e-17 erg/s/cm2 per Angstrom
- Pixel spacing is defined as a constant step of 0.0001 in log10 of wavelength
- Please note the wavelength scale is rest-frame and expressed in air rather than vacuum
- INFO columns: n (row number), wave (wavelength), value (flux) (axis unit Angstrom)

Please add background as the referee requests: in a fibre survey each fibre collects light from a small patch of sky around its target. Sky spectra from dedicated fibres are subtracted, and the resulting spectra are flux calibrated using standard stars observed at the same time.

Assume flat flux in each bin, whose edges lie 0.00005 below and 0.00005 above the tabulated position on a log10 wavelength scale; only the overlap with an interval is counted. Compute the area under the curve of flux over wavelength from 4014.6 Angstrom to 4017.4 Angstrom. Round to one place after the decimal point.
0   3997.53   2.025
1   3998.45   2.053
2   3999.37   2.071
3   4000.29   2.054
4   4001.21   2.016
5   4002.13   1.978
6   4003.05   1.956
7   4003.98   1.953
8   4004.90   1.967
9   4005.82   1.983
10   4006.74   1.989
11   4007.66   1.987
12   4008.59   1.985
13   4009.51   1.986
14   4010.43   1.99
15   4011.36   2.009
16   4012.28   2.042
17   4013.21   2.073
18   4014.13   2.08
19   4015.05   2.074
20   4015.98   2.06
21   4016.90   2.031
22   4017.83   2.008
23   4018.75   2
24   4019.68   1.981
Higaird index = 5.7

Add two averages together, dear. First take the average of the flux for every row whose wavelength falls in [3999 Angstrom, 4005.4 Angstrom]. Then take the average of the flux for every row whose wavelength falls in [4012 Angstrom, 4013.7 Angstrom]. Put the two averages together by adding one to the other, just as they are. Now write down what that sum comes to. 4.06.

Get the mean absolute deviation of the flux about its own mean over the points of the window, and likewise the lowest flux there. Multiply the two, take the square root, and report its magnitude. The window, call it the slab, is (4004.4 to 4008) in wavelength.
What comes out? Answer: 0.12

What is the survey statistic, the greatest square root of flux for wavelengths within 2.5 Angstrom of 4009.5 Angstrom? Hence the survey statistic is 1.42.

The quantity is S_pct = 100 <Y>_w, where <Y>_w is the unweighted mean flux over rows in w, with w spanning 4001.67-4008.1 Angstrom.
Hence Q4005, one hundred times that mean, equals 197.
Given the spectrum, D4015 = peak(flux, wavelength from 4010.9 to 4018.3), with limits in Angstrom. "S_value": 2.08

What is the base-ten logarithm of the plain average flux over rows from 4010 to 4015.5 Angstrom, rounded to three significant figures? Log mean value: 0.311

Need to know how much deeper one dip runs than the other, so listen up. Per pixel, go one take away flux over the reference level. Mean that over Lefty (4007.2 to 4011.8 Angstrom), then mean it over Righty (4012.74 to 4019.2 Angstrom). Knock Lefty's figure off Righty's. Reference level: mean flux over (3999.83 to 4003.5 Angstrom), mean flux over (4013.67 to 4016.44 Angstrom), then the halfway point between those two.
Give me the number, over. -0.027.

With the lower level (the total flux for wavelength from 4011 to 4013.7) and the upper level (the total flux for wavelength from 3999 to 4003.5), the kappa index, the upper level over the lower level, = 1.6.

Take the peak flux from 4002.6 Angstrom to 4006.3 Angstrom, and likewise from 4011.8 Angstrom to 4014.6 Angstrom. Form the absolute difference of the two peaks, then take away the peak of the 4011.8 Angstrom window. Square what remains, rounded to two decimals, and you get 3.93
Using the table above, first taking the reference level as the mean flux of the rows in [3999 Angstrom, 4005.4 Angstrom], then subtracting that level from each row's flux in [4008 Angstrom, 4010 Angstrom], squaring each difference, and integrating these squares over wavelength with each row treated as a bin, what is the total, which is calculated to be 0.000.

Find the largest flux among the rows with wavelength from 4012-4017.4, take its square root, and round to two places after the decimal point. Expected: 1.44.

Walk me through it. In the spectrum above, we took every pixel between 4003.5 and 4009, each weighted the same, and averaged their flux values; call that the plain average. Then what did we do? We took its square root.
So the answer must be 1.41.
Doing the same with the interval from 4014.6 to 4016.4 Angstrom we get 1.44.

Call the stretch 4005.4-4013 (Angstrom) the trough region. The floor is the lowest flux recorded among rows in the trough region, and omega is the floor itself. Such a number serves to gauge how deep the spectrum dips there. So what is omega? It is 1.983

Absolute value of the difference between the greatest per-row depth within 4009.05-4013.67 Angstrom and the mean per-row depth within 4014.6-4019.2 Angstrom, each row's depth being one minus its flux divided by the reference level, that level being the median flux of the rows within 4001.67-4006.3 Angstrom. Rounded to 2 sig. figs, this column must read 0.025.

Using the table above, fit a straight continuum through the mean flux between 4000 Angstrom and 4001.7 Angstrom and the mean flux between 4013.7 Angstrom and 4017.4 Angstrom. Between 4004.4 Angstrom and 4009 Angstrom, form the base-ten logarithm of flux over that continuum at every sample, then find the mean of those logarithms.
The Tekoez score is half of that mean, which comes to -0.007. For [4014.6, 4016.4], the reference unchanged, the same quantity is 0.001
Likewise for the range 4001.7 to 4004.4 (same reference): -0.008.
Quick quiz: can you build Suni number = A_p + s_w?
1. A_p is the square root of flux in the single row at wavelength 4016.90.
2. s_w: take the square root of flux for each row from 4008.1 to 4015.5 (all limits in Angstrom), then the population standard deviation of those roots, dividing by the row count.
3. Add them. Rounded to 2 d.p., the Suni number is 1.44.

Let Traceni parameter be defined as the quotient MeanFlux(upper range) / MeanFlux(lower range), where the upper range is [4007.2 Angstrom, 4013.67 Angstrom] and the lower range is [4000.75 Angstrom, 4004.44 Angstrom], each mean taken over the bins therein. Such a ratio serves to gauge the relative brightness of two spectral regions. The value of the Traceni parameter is 1.02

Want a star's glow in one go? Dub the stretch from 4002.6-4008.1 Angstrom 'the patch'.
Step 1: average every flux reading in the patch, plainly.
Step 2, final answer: 1.97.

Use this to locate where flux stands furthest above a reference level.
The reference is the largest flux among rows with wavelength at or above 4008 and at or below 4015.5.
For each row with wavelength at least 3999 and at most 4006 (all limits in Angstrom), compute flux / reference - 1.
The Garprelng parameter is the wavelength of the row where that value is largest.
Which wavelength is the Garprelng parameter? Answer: 3999.37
